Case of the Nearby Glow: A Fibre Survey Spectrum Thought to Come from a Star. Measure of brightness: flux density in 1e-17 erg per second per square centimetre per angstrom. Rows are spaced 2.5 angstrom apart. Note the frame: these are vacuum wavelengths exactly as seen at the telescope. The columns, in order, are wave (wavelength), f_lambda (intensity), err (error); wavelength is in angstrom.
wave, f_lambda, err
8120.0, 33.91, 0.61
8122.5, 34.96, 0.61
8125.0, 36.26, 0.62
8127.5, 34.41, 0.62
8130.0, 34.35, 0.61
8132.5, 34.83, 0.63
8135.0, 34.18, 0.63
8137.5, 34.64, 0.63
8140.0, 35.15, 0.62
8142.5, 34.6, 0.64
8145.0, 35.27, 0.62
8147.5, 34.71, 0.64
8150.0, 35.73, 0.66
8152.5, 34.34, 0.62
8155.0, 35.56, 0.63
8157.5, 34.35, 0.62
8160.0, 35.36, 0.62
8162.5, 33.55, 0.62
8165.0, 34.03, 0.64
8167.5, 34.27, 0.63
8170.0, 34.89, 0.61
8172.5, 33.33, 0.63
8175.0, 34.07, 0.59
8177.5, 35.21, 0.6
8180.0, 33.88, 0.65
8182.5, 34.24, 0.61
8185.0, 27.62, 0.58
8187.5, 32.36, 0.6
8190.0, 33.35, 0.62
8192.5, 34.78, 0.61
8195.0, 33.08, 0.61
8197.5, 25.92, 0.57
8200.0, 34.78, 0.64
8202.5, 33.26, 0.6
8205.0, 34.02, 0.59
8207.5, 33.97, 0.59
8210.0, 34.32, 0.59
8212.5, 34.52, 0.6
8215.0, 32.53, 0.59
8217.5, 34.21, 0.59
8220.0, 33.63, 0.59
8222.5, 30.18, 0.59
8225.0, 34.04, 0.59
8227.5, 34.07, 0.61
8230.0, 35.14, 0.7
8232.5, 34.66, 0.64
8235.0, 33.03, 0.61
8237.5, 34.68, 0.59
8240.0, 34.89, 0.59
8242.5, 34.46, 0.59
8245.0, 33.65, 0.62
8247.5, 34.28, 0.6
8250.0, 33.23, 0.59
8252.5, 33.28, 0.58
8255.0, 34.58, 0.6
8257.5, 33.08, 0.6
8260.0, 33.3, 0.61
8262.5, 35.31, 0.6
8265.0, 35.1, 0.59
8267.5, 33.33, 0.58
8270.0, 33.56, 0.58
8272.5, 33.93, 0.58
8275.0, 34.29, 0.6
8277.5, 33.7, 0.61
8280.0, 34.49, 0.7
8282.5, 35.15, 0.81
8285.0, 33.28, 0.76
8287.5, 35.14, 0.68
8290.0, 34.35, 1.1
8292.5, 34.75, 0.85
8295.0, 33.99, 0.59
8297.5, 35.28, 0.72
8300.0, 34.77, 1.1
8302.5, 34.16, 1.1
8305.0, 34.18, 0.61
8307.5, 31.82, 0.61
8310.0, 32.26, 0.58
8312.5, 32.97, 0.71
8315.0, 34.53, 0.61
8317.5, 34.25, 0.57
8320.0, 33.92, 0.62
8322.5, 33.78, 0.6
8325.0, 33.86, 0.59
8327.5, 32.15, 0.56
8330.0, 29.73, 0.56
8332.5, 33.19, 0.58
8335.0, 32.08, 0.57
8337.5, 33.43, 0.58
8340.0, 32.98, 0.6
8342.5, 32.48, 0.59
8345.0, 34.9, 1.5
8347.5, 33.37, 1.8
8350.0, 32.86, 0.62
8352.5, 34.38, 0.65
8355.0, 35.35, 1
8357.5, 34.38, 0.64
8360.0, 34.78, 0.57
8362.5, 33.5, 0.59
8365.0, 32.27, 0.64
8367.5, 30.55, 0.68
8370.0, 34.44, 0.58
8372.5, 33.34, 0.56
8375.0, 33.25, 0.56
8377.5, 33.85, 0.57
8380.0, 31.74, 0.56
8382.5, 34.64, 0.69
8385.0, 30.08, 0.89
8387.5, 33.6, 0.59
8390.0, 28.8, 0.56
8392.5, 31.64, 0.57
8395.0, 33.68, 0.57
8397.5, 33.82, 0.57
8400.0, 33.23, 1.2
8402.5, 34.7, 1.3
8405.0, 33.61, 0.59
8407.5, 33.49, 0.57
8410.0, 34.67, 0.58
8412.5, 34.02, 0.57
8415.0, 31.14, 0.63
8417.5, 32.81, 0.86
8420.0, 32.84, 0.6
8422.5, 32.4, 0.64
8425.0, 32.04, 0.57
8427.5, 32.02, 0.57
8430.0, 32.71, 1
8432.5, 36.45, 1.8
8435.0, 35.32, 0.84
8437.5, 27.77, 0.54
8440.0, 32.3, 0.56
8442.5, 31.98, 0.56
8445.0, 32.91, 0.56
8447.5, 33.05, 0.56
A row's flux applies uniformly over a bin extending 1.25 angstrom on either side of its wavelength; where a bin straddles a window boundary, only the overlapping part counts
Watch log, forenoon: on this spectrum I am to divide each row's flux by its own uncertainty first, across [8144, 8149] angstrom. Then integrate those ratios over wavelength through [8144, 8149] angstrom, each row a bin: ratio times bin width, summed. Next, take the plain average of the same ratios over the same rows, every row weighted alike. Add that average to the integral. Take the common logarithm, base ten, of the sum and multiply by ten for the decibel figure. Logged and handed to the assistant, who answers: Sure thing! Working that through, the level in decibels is 25.2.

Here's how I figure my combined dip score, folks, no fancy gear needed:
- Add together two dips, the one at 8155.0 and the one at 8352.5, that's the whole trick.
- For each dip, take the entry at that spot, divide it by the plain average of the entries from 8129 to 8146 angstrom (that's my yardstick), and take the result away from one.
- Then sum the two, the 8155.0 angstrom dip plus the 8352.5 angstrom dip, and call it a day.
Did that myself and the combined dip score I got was -0.015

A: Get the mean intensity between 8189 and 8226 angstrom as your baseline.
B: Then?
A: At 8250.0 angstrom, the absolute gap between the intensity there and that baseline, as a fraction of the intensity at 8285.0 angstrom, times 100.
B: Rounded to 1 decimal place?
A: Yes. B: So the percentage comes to 0.4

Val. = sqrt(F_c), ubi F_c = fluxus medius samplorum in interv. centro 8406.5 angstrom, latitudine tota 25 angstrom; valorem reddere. 5.79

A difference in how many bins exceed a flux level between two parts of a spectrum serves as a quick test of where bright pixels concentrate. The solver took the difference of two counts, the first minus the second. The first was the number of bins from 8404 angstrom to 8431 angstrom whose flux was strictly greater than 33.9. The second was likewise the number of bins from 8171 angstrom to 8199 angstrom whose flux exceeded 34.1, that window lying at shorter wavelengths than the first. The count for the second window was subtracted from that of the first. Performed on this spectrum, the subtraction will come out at -1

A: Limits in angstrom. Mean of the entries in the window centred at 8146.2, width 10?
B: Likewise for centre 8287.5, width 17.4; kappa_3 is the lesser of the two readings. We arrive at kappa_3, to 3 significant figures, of 34.5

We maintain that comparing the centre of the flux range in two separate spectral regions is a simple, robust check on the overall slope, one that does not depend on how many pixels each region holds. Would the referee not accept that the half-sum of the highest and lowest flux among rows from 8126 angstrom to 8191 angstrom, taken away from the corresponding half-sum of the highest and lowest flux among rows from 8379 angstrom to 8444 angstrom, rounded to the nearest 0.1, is 0.4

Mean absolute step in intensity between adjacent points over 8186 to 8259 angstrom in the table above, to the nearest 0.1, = 1.6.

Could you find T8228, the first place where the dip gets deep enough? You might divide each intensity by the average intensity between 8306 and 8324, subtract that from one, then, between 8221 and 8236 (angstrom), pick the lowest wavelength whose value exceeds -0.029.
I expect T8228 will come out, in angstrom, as 8222.5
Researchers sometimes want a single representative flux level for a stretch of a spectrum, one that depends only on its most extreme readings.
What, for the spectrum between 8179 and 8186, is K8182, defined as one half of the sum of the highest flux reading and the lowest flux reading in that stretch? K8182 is 30.9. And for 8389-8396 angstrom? 31.2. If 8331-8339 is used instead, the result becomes 32.8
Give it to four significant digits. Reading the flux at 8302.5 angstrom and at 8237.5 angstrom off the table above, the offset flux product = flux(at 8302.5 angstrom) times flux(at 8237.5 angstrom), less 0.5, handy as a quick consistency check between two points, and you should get 1184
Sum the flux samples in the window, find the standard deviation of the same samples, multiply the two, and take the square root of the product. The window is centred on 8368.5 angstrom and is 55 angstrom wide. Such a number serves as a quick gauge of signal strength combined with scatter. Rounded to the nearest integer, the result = 35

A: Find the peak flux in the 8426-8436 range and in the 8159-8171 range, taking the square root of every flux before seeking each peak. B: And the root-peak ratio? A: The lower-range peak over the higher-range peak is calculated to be 0.98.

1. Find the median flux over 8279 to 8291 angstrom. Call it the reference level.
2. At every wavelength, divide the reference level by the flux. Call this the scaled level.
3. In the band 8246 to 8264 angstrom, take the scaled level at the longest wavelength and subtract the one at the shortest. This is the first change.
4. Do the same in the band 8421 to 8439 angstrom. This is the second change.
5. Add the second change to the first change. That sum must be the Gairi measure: 0.15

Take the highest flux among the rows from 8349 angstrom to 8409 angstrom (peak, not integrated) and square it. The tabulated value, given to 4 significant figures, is 1250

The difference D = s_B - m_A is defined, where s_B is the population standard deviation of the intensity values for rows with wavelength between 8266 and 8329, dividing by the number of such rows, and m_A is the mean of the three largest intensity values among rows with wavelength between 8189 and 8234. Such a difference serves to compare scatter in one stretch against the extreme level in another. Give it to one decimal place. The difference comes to -34.0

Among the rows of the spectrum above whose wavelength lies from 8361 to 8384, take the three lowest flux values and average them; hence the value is 31.5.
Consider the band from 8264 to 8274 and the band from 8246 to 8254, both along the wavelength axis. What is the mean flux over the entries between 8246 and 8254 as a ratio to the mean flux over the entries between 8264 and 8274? 0.99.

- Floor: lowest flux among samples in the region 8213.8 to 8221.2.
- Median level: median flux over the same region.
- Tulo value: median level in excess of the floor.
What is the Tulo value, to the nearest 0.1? 1.1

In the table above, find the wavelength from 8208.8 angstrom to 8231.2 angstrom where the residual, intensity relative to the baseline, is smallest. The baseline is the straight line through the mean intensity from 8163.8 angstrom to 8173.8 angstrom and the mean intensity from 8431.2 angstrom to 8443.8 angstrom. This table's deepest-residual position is 8222.5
